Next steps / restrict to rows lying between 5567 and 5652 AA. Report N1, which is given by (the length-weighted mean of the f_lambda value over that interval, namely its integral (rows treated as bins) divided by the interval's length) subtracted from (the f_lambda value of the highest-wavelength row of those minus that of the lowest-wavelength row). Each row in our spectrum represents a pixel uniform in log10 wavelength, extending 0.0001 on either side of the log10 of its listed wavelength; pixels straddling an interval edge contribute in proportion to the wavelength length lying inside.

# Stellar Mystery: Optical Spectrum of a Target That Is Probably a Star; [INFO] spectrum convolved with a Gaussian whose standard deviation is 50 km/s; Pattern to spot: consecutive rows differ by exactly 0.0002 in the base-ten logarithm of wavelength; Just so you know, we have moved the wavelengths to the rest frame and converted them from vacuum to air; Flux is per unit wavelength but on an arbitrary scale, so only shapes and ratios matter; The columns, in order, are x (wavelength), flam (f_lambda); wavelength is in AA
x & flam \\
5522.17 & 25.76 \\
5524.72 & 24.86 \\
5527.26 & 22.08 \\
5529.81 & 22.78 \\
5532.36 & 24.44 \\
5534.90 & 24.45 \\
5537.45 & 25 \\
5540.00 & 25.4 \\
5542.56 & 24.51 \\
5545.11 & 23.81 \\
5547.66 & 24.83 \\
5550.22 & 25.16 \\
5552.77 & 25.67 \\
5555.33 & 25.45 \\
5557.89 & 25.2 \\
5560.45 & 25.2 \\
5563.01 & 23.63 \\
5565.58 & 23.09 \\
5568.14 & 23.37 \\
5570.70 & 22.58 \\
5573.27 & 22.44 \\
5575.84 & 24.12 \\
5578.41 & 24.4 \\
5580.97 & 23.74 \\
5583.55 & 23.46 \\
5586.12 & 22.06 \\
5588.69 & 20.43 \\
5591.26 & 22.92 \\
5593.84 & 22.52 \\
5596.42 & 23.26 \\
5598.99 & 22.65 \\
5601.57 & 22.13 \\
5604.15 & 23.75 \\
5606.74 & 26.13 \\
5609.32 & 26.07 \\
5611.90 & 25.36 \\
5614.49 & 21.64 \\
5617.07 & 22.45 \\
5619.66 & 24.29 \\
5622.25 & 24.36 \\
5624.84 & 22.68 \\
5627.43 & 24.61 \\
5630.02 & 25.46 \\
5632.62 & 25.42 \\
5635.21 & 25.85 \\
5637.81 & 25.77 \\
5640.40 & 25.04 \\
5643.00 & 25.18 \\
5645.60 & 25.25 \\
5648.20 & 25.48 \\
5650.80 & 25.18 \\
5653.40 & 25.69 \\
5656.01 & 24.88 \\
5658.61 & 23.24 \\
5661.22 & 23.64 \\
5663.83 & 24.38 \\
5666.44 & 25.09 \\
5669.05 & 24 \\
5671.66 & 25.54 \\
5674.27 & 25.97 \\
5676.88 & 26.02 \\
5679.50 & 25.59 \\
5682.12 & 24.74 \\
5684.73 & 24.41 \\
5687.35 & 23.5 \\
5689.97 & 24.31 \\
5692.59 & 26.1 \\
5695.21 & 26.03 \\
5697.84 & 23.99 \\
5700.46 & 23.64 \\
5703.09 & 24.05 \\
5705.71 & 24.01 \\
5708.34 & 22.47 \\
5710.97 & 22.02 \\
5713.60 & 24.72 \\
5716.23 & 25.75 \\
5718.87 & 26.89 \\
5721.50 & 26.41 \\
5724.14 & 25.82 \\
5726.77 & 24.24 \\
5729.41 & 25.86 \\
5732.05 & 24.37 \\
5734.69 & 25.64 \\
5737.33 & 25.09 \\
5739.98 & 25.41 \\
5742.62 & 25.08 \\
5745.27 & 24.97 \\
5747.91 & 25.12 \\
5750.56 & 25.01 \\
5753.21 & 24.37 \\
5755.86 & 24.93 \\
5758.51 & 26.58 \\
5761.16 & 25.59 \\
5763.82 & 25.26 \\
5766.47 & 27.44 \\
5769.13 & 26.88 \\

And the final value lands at -22.1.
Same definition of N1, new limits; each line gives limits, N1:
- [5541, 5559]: -24.3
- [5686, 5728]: -23.9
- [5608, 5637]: -24.6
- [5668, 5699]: -25.0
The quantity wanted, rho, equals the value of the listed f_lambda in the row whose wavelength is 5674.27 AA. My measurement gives 25.97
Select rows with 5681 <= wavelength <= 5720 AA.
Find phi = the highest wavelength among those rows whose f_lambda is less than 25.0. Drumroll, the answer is 5713.60 AA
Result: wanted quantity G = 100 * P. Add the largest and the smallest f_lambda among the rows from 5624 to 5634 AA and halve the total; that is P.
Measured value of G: 2407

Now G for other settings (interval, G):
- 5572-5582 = 2342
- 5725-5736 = 2505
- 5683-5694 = 2480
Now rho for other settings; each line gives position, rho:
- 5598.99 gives 22.65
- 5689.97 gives 24.31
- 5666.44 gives 25.09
